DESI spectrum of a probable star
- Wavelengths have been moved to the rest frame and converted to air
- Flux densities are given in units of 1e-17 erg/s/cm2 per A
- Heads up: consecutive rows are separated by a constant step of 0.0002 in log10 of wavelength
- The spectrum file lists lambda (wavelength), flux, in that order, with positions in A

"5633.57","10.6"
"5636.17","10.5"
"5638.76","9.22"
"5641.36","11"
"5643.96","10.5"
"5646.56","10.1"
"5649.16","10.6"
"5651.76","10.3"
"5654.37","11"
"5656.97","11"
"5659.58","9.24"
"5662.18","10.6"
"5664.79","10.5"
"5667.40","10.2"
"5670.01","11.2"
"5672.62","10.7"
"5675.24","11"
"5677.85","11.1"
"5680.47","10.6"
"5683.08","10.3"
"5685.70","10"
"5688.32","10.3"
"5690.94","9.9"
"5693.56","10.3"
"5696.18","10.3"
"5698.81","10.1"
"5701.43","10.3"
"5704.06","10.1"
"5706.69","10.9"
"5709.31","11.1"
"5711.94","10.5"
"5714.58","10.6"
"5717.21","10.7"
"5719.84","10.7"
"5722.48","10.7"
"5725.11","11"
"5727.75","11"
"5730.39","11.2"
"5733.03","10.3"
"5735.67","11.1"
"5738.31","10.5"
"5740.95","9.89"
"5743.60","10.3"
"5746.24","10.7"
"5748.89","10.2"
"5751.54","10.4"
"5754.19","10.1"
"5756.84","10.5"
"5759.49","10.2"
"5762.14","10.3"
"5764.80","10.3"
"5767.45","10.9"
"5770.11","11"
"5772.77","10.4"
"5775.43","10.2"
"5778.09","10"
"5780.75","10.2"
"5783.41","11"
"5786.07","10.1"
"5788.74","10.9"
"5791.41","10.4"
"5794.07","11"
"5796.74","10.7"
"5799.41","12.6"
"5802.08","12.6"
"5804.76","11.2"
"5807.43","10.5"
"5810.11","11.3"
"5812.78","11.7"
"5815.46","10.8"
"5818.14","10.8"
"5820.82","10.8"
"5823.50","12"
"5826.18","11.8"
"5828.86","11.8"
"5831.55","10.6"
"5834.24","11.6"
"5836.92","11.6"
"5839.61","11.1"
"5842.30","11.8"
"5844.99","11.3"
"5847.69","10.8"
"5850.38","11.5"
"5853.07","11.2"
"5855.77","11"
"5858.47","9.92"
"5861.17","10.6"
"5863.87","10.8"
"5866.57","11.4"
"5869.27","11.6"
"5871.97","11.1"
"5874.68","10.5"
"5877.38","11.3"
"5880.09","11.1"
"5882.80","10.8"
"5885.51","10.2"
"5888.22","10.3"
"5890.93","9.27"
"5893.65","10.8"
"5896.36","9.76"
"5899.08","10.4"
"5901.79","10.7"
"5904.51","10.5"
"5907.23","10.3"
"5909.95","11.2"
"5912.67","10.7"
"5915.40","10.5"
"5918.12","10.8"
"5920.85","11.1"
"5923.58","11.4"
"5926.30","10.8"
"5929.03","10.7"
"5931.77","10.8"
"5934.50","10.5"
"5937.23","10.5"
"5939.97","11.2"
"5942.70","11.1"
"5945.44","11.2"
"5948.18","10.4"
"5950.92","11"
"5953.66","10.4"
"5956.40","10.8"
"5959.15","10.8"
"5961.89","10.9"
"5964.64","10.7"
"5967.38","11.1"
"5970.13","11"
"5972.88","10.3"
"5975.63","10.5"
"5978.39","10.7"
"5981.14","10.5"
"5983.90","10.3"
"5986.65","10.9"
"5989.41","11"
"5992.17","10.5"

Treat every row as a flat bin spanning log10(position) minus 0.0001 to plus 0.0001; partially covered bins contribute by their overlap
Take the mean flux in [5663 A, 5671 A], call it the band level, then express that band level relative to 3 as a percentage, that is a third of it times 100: 354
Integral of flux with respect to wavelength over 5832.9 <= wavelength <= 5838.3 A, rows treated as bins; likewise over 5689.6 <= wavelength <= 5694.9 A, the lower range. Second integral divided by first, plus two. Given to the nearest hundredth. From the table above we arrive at 2.85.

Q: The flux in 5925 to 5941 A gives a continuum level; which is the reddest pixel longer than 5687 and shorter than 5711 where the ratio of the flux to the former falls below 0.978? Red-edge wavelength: 5704.06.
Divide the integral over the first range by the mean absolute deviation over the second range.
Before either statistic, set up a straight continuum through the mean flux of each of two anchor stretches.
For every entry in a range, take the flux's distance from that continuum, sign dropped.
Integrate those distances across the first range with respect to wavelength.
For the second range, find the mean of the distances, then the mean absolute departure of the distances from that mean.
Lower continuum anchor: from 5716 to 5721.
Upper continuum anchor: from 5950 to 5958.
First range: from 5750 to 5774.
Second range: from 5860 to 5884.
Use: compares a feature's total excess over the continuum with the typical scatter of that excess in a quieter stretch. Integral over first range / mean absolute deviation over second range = 38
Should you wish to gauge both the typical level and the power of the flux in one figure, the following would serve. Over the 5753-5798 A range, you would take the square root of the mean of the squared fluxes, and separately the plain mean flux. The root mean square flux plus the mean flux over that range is 21.0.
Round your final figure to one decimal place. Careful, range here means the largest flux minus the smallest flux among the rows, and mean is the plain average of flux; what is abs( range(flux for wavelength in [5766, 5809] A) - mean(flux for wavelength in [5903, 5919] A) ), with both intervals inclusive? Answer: 8.1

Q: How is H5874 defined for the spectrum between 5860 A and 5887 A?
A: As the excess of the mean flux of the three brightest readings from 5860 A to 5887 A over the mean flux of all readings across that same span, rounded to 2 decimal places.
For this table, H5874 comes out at 0.49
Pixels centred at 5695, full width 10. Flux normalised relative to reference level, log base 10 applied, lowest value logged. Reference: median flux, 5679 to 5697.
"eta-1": -0.017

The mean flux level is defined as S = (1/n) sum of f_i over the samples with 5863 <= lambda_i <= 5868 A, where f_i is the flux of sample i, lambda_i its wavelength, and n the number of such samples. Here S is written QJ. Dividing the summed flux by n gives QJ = 11.1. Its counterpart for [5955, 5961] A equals 10.8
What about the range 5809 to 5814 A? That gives 11.5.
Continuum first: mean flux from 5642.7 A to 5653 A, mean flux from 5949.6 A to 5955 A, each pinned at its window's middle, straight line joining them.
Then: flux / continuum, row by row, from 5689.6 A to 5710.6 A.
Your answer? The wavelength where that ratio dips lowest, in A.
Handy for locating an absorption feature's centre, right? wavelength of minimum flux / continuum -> 5690.94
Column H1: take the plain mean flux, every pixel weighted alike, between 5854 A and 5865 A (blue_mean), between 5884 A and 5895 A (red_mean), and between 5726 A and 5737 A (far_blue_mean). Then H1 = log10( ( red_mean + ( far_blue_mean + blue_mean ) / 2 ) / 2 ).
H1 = 1.02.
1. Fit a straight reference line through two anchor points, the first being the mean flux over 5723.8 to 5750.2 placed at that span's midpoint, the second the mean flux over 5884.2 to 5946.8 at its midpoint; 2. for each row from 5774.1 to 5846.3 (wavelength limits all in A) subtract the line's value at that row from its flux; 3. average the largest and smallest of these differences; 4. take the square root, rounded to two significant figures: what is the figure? 0.82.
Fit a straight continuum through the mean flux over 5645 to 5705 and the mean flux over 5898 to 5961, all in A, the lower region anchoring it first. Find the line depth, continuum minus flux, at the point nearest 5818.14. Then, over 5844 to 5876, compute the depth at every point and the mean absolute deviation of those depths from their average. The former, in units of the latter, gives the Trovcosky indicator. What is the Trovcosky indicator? -0.47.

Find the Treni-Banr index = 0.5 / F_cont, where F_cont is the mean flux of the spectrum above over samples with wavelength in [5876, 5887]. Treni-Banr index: 0.0461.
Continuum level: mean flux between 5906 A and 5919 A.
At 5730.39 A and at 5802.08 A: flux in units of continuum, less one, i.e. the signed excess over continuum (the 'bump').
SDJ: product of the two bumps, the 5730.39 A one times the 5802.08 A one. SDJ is 0.0083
